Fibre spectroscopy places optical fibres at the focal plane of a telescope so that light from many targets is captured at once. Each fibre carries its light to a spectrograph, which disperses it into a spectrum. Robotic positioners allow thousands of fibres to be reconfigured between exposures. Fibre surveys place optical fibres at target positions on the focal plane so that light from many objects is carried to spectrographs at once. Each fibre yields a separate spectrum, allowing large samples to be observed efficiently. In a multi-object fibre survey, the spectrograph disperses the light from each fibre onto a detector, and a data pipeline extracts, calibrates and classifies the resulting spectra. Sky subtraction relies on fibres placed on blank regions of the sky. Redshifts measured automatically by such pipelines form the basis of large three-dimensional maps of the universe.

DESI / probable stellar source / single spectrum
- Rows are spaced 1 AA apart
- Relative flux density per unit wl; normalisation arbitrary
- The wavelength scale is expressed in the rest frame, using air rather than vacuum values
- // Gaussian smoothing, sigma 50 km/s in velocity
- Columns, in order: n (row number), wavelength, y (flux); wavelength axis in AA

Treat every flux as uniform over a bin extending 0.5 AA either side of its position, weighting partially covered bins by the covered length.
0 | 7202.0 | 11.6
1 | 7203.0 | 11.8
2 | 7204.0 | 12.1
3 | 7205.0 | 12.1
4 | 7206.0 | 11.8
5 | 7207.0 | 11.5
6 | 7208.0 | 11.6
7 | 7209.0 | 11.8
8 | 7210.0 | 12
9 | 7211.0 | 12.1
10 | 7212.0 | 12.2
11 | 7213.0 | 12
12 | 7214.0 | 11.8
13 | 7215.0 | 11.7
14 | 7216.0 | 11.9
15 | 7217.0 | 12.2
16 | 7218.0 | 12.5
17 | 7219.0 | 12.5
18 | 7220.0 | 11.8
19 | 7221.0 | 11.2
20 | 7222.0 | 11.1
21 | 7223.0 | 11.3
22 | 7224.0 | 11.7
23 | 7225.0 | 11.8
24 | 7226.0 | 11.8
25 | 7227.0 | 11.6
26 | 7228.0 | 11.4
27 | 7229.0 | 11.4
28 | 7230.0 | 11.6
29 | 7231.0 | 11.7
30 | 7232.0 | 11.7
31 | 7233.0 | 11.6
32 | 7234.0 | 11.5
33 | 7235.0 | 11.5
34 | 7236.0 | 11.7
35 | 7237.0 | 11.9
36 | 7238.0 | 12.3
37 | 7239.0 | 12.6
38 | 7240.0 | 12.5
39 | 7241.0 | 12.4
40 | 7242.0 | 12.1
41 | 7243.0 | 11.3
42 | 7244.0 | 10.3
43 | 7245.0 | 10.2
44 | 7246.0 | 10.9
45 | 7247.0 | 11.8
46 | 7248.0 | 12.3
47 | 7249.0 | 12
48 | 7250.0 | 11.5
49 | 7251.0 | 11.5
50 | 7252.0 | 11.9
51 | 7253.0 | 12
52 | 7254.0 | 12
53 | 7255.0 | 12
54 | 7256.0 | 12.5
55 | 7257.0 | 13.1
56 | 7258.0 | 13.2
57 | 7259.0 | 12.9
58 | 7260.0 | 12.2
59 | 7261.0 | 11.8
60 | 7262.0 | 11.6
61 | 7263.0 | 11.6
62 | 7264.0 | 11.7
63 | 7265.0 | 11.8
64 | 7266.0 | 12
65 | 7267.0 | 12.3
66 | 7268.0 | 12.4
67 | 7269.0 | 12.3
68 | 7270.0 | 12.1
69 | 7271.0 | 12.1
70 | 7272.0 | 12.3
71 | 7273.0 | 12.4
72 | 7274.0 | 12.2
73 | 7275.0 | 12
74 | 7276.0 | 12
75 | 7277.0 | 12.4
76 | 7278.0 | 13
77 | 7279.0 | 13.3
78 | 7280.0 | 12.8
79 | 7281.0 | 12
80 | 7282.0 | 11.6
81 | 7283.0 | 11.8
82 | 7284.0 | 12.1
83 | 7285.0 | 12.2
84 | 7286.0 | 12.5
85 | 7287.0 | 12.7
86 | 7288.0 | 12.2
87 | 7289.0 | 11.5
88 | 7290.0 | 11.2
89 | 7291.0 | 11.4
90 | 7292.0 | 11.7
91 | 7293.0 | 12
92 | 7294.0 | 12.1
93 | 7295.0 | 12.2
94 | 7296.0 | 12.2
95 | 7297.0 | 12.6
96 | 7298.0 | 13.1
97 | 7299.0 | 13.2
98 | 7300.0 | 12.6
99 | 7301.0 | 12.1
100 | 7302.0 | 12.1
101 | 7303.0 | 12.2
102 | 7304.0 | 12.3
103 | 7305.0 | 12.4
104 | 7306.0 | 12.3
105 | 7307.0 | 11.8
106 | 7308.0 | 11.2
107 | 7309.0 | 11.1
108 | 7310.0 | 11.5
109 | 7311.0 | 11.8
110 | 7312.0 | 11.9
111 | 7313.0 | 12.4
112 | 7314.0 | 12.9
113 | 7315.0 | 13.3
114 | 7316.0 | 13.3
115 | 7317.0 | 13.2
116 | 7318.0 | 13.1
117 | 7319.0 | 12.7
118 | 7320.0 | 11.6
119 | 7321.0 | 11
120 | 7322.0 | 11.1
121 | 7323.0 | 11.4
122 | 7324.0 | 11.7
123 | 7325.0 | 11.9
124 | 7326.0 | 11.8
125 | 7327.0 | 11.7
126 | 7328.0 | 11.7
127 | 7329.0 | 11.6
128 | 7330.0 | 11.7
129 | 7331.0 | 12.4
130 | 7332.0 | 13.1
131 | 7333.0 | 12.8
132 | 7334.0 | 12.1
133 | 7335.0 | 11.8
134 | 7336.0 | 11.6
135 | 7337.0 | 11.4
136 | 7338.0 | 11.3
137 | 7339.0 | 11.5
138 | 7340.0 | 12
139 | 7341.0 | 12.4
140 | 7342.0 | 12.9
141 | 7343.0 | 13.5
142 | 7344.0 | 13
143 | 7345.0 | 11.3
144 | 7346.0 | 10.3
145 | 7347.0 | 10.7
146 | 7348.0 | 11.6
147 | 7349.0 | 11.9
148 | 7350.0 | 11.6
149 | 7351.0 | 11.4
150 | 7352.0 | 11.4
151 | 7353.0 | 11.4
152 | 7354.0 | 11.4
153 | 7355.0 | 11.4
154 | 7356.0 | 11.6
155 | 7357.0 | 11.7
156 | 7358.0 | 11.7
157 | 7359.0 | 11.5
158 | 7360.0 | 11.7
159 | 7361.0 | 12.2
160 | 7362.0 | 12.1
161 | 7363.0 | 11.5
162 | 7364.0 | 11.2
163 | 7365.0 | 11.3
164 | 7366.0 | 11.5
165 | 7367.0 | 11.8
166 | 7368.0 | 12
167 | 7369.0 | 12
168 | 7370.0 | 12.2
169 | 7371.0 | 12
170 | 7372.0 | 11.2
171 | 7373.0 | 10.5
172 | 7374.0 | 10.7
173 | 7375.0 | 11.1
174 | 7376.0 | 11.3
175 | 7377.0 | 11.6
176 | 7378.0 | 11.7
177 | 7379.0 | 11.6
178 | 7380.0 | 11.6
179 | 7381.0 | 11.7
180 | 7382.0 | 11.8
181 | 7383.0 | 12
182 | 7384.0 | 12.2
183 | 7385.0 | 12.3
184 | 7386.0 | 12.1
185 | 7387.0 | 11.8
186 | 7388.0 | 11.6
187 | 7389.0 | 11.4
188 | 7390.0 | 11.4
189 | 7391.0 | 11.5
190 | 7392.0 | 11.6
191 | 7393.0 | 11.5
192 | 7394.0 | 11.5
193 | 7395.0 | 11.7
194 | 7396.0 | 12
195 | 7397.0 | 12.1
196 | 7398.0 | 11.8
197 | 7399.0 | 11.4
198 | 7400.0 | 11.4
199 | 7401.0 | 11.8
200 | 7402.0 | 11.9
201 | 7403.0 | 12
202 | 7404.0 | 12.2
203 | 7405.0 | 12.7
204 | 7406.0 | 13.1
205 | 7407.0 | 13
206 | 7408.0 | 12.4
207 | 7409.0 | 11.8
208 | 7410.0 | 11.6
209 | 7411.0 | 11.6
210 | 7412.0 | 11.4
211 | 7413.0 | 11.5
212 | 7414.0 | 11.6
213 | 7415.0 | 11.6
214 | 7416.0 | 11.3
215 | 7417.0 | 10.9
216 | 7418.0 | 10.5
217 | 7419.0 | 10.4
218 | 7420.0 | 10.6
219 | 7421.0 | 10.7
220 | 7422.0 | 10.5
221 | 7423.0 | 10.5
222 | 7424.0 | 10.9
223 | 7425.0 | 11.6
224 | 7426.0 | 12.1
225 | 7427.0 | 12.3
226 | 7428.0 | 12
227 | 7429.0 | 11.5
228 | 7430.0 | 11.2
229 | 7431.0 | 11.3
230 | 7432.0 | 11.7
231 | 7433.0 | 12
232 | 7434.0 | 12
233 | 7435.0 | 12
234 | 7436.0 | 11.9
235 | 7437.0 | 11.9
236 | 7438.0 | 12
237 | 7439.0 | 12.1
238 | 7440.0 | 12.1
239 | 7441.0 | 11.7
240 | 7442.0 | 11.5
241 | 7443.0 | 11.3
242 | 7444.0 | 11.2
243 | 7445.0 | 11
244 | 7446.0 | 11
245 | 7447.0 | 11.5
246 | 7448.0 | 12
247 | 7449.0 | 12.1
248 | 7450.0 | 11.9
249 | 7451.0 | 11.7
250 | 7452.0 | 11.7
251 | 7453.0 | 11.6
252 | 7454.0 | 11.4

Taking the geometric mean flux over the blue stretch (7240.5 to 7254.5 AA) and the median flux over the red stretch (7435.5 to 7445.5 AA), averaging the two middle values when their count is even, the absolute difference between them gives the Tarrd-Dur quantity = 0.23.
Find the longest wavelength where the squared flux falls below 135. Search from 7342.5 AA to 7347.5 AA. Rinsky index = 7347.0 AA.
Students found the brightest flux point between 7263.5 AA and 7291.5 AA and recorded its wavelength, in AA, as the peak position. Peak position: 7279.0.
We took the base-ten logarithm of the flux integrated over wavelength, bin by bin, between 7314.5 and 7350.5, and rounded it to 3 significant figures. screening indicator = 2.64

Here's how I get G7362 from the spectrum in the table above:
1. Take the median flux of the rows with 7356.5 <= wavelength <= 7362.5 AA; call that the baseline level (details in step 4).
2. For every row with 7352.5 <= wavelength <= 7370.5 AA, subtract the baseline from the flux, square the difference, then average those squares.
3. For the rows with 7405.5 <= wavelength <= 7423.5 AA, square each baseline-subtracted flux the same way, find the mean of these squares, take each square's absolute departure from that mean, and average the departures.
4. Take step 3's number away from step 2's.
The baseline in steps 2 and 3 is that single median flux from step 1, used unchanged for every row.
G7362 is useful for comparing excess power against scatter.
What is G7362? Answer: -0.6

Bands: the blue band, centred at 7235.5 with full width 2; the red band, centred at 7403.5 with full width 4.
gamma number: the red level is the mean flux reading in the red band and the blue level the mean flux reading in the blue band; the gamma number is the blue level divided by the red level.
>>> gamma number 0.95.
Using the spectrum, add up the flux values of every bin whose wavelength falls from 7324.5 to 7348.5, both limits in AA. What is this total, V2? 286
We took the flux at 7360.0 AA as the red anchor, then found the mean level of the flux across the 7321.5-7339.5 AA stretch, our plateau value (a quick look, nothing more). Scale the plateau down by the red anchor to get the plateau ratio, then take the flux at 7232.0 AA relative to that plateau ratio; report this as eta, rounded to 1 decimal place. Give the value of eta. 11.6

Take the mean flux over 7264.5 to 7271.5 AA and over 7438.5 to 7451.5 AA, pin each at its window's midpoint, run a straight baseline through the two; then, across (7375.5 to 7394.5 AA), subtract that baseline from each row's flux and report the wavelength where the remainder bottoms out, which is 7376.0 AA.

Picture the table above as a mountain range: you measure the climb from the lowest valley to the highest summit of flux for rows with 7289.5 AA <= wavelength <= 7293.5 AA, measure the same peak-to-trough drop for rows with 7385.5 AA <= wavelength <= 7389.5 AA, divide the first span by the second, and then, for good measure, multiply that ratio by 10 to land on 11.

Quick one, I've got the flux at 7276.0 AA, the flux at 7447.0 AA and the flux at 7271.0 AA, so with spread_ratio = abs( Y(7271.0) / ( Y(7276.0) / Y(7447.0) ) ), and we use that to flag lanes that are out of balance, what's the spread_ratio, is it 11.6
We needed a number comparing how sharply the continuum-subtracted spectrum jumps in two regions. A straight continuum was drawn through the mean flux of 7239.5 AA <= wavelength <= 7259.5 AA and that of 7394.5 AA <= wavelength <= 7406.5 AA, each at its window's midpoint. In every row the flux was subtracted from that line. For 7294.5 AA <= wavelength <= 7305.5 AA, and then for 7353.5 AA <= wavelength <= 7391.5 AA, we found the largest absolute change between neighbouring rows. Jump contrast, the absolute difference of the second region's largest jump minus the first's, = 0.2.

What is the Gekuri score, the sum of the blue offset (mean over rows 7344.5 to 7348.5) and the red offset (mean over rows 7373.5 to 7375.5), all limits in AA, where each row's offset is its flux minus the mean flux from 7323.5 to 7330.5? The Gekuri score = -1.6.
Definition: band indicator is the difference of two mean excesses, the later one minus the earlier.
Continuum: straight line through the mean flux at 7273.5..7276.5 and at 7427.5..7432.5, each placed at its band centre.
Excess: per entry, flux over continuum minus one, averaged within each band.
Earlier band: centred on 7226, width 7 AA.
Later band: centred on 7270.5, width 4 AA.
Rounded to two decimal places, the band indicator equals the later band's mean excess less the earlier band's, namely 0.06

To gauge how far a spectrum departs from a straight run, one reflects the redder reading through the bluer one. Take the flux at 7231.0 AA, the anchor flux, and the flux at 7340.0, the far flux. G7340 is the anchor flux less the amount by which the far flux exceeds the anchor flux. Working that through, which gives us 11.4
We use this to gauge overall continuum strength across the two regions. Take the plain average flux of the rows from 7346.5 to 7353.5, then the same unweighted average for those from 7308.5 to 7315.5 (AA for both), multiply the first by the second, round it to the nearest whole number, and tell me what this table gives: 139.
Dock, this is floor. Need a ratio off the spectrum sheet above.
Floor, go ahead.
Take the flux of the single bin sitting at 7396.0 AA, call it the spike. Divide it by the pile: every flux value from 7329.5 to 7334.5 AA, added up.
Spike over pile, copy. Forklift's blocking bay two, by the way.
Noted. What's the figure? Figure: 0.19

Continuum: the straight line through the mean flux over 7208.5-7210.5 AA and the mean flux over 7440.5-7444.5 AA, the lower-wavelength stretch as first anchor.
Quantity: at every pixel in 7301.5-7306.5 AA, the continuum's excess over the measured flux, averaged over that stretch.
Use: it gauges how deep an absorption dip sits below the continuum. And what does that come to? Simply -0.55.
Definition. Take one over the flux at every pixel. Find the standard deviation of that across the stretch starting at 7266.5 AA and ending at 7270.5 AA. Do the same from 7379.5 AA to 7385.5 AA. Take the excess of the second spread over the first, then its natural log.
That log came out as -6.8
